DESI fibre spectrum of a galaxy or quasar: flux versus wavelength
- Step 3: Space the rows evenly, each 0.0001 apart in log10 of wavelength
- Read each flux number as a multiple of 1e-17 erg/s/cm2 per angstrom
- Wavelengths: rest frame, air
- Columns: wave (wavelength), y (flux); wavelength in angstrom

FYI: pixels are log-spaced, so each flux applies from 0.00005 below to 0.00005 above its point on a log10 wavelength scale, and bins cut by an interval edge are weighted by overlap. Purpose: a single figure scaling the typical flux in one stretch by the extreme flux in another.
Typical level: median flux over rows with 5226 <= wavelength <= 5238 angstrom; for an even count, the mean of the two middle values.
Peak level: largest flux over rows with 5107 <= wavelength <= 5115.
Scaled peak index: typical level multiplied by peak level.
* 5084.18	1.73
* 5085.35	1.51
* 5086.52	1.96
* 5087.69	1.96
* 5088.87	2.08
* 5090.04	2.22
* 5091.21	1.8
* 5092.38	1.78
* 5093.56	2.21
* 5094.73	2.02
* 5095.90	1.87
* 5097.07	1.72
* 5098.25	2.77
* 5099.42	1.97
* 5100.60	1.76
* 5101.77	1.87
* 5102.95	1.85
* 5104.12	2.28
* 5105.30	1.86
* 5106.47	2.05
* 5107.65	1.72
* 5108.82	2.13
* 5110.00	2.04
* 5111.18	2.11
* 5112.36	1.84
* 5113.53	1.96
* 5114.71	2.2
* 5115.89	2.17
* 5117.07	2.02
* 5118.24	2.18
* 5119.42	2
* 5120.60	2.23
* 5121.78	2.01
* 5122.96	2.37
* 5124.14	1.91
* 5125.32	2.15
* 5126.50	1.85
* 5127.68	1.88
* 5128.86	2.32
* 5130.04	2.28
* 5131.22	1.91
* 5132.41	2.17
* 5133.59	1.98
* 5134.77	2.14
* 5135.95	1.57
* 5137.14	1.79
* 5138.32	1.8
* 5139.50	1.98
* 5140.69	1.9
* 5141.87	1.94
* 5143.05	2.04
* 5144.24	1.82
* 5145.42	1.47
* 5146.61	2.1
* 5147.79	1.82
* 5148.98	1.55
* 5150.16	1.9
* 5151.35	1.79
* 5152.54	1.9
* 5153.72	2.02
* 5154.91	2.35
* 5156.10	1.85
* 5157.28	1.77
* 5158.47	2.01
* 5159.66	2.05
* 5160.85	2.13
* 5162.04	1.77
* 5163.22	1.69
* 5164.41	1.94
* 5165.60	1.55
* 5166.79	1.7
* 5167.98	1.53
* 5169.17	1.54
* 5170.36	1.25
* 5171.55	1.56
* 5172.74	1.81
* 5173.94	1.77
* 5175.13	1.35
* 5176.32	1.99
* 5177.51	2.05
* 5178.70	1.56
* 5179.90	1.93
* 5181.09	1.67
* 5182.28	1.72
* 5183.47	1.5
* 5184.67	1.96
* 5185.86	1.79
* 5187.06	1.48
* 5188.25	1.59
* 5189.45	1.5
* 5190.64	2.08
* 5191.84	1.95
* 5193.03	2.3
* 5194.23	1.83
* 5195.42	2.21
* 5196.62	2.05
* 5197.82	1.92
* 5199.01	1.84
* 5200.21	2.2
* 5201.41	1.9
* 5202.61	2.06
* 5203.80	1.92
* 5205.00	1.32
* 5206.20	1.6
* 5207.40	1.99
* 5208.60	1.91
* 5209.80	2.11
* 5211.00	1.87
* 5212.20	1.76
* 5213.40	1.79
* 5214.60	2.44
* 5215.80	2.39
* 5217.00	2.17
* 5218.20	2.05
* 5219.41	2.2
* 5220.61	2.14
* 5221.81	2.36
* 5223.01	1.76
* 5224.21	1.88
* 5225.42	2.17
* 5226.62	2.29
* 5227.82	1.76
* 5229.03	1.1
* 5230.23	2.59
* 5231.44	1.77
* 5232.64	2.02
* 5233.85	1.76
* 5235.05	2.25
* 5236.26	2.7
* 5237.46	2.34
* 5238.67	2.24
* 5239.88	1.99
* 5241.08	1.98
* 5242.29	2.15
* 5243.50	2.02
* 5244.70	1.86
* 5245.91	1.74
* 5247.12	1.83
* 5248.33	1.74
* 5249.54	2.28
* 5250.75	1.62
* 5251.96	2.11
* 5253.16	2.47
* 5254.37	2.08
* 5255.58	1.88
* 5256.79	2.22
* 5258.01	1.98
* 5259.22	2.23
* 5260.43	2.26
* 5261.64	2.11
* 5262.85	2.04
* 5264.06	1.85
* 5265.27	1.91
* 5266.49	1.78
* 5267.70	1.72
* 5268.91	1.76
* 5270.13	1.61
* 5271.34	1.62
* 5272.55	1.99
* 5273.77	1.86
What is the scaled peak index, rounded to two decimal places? 4.70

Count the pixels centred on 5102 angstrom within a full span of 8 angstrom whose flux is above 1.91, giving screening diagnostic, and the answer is 3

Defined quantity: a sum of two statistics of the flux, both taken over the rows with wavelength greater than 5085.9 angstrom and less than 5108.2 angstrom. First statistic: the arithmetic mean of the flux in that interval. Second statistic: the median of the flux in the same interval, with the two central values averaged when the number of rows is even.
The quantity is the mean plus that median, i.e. 3.95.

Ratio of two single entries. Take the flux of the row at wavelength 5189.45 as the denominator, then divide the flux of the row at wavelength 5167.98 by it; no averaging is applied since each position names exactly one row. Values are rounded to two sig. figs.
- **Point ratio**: 1.0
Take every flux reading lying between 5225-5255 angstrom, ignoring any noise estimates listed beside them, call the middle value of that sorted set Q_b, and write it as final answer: 2.02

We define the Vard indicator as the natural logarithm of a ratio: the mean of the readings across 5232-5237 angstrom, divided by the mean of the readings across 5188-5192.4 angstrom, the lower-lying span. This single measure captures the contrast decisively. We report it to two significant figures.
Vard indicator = 0.20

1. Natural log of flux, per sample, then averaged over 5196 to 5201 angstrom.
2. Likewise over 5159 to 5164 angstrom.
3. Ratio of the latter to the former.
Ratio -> 0.93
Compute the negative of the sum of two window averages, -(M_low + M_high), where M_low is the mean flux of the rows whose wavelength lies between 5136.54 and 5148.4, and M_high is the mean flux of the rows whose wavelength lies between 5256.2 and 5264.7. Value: -3.96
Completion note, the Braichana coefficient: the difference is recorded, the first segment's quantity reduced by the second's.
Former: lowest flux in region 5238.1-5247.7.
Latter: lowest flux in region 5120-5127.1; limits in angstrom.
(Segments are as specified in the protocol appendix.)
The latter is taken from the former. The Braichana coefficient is -0.11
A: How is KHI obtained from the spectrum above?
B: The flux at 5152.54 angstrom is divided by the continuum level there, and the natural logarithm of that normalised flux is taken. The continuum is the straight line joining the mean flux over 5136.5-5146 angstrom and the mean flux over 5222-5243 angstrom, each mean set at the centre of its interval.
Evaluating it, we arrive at 0.017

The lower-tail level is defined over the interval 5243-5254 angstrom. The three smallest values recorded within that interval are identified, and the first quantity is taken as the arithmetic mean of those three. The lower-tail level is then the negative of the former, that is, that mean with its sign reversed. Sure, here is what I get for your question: -1.70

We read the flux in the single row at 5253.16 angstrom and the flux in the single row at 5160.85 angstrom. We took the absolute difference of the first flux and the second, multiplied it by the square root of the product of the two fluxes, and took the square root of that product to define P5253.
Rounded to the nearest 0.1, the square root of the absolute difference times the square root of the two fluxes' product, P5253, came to 0.9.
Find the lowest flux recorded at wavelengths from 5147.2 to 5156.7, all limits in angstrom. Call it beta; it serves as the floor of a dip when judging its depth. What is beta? 1.55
